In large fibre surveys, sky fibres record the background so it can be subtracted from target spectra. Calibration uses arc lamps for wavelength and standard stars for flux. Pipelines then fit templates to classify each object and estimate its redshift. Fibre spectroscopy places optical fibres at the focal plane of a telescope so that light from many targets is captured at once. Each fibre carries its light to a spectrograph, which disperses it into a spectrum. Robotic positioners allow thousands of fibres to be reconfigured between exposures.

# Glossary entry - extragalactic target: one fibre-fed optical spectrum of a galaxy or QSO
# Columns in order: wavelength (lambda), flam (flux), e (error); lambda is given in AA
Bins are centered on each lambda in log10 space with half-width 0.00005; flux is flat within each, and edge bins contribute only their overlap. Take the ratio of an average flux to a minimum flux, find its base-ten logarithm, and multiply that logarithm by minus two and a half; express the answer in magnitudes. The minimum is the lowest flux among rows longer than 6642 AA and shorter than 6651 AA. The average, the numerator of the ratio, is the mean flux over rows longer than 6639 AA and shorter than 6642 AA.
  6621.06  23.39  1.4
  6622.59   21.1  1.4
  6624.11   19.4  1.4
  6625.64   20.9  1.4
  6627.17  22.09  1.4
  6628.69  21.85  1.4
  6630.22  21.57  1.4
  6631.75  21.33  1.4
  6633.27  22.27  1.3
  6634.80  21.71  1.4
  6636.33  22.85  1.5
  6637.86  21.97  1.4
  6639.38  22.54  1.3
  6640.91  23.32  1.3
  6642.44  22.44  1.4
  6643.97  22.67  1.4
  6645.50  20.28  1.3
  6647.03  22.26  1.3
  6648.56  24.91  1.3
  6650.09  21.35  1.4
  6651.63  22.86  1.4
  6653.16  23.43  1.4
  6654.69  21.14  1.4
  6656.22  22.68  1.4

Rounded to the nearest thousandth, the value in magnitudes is -0.133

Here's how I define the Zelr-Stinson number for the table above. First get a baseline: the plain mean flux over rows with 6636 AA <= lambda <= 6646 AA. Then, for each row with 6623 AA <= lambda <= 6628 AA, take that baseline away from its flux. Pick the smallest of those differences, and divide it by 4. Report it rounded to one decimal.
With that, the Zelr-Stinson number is -0.7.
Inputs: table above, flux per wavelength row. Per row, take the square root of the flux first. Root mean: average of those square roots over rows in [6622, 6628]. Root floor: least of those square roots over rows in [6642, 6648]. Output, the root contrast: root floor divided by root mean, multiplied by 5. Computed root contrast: 4.93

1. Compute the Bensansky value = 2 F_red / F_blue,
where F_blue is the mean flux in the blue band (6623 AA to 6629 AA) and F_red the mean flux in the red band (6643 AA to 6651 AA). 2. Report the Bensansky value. 2.12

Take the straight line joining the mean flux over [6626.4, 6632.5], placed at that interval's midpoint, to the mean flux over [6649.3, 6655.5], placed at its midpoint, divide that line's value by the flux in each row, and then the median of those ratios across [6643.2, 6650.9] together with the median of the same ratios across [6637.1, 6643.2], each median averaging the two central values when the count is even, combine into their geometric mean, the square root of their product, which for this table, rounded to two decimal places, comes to 0.98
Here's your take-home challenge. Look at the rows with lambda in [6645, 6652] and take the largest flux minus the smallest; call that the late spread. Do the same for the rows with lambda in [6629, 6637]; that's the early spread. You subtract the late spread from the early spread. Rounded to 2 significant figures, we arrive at -3.1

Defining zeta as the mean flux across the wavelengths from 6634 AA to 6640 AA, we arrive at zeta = 22.3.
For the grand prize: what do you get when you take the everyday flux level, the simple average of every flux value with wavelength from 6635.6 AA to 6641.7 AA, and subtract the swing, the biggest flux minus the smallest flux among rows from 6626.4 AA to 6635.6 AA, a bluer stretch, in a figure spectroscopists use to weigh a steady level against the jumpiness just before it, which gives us 21.7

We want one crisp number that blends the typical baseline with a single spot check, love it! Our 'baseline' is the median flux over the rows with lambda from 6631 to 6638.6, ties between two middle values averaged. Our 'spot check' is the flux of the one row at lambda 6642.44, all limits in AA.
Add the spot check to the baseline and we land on 44.4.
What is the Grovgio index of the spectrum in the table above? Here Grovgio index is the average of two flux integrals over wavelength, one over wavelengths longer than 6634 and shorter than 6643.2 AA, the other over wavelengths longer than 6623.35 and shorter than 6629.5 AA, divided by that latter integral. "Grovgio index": 1.30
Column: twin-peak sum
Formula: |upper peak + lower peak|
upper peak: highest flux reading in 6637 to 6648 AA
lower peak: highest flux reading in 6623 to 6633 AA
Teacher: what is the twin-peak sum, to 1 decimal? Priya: 45.4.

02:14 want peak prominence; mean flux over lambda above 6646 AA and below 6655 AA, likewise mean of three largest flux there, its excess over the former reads 1.1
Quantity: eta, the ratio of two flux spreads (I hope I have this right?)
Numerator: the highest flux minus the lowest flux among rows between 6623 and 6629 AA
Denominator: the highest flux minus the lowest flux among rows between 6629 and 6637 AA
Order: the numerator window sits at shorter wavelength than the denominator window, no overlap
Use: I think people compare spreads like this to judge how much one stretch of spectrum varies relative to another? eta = 1.77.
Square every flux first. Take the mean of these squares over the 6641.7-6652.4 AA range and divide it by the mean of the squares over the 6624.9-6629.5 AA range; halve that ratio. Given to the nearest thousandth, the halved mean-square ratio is 0.538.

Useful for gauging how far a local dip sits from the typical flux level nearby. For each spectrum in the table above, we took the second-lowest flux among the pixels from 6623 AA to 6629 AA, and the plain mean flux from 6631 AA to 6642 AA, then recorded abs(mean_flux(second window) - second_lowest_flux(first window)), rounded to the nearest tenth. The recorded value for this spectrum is 1.4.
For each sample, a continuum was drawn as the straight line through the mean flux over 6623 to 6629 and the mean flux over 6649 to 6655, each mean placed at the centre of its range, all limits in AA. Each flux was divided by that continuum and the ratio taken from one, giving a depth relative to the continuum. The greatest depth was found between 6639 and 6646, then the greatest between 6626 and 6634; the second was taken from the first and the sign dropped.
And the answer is 0.08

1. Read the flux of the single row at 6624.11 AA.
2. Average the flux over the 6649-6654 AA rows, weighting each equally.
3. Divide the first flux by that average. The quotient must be 0.86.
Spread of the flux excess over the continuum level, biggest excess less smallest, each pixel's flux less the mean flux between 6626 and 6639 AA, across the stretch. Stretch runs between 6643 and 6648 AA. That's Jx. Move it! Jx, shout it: 2.4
